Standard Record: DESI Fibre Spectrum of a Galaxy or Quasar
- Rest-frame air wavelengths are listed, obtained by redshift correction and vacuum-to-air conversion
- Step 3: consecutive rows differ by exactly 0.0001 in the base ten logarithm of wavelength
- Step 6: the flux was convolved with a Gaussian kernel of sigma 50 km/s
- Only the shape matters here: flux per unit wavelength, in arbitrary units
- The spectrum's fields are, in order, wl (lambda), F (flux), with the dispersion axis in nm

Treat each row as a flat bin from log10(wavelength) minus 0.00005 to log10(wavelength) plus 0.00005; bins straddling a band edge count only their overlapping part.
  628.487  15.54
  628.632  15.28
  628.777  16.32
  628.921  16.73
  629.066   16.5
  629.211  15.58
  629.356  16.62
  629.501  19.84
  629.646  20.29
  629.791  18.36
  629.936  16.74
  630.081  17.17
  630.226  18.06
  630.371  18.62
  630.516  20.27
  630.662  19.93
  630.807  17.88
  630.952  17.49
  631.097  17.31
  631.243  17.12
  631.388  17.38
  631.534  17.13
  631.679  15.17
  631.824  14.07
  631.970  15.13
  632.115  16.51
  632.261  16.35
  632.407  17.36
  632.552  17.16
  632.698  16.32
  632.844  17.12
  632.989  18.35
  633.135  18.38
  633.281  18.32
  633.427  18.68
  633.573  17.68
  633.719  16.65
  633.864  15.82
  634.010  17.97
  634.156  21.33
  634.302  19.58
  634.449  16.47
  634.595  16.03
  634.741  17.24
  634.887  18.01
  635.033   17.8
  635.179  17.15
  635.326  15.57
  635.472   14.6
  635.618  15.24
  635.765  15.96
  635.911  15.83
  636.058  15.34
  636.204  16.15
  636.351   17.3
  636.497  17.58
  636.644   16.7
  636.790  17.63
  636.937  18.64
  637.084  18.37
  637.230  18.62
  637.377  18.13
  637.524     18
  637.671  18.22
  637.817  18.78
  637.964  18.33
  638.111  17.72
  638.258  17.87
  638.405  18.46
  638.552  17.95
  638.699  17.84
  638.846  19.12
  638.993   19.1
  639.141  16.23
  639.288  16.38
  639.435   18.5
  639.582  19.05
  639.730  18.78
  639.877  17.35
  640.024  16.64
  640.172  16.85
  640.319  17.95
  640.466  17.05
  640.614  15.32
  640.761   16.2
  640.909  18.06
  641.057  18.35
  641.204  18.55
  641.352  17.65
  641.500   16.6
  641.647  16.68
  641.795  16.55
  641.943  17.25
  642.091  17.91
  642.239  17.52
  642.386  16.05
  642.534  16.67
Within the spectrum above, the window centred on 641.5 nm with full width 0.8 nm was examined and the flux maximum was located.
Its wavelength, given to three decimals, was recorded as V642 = 641.204 nm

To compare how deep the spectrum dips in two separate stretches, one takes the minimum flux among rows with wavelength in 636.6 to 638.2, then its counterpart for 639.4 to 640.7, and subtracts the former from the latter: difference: -1.38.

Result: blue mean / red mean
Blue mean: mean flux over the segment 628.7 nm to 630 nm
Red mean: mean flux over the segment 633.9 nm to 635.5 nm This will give 1.00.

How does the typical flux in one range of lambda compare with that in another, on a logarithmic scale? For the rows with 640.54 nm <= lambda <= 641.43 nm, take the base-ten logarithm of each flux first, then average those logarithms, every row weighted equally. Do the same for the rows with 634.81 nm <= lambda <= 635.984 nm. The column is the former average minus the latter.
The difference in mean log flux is 0.03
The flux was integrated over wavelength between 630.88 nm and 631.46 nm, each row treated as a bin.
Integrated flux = 10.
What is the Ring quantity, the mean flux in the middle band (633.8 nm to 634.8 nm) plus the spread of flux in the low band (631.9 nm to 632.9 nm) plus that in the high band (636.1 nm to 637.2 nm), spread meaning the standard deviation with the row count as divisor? 19.3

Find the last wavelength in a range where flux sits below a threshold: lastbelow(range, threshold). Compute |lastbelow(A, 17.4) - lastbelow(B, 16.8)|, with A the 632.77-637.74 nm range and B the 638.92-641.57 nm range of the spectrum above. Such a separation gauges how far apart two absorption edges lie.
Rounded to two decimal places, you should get 4.86 nm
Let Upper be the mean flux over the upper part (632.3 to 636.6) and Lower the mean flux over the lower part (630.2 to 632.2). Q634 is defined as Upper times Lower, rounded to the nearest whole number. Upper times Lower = 296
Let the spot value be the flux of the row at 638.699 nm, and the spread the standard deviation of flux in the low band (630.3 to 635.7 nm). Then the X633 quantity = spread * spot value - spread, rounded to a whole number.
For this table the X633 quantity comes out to 26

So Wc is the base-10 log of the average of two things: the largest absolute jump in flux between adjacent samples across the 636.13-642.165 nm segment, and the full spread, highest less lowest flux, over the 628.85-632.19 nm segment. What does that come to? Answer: 0.66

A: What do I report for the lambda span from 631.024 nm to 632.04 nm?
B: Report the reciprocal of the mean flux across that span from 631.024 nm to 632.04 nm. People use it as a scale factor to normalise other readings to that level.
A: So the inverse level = 0.0618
